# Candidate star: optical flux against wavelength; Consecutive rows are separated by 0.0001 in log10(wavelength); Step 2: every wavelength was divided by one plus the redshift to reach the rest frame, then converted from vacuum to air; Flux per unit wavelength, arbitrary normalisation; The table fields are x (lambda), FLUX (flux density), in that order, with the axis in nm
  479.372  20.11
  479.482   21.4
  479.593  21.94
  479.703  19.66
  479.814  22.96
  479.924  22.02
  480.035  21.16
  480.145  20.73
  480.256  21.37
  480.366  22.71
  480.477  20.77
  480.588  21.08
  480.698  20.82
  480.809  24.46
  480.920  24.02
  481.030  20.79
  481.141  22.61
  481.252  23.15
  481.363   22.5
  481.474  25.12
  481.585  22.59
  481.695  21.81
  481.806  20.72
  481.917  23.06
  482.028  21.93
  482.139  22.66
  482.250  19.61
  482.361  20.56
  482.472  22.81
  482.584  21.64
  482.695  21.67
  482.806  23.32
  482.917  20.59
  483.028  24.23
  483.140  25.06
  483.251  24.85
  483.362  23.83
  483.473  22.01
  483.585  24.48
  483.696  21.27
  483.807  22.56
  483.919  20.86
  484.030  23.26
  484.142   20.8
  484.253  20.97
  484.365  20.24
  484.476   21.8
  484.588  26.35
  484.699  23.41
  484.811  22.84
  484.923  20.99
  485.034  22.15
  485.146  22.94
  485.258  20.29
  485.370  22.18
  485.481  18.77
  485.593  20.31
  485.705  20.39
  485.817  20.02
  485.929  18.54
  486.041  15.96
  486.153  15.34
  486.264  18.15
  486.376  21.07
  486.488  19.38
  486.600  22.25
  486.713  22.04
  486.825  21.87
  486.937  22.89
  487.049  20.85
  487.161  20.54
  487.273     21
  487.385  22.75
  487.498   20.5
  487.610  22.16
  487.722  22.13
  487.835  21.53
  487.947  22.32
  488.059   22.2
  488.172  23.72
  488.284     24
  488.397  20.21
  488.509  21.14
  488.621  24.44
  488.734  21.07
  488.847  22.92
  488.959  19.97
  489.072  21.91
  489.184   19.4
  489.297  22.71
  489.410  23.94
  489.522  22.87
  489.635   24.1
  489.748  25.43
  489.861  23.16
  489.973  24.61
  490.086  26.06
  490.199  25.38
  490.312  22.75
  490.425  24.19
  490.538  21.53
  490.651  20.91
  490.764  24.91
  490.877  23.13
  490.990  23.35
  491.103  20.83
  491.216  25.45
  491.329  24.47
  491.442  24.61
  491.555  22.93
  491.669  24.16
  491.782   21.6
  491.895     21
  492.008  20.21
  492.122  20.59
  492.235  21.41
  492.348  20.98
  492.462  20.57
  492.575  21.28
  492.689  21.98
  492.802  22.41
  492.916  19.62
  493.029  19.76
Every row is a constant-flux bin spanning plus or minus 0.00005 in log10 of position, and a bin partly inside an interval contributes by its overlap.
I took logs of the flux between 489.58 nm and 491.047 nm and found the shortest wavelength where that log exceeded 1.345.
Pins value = 489.635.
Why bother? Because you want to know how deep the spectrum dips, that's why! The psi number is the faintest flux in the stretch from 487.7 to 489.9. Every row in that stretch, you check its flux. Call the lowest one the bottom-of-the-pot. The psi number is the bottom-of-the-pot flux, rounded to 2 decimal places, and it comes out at 19.40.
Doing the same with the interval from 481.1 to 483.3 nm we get 19.61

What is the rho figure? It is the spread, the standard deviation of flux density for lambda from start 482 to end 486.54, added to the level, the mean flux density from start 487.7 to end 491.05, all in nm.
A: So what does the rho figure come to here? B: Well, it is 25.1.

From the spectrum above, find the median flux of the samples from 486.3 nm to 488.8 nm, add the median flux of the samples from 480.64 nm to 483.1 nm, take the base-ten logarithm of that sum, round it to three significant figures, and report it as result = 1.65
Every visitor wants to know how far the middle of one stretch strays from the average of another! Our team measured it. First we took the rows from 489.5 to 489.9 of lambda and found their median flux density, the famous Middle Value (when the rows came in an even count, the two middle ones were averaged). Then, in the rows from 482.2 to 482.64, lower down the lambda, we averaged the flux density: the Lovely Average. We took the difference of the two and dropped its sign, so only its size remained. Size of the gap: 2.5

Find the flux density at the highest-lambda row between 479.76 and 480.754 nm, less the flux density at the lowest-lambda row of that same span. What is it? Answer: -2.1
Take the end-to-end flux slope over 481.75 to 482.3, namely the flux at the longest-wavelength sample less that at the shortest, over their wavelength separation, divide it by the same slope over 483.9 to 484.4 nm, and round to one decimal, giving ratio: 1.8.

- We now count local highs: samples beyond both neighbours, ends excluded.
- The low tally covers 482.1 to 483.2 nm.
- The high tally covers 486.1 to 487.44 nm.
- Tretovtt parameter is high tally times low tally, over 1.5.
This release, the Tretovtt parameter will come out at 4.0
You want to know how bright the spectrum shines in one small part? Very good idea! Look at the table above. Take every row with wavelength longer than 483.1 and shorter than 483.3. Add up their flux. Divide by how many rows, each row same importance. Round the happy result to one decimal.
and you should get 25.0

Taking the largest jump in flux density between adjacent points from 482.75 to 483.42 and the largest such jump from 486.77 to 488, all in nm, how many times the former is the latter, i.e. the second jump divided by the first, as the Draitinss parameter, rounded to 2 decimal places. 0.62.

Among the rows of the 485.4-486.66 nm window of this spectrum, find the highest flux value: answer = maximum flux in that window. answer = 22.25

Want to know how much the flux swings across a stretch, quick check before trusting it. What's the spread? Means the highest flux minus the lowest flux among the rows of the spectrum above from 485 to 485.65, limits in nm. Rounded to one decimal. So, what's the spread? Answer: 4.2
